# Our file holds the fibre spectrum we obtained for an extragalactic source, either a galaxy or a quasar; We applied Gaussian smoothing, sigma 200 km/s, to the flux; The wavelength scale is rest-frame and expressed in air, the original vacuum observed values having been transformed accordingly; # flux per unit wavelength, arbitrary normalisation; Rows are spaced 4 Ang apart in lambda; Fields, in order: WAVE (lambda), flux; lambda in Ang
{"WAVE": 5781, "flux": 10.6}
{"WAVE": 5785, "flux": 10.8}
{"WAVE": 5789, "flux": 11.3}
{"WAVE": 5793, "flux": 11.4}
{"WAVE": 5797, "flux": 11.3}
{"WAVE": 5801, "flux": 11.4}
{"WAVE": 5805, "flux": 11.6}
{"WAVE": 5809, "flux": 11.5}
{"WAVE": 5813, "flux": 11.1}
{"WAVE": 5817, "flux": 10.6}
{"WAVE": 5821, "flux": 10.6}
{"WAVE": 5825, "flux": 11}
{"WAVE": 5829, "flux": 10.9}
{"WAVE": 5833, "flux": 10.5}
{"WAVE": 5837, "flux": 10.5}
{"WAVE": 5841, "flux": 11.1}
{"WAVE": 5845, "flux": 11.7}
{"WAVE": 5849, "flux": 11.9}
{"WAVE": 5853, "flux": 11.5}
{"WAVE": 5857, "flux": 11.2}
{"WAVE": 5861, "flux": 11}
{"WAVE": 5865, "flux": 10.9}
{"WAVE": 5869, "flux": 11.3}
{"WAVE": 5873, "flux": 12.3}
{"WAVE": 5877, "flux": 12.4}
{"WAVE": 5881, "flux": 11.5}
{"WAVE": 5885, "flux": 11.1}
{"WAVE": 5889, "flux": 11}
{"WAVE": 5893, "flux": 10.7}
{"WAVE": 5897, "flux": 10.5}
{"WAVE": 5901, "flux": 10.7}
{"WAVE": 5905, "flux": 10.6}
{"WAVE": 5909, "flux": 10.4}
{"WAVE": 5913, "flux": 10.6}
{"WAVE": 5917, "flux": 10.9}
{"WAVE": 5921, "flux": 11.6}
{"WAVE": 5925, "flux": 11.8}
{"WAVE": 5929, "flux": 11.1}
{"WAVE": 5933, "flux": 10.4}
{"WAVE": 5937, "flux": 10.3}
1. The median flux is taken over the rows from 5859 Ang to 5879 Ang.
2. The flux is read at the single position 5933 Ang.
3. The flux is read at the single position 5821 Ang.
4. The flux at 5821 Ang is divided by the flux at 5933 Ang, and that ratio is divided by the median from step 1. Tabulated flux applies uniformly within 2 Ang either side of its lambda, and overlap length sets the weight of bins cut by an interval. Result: 0.0902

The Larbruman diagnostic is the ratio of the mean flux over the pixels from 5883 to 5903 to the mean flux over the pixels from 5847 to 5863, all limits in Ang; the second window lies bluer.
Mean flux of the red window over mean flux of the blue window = 0.95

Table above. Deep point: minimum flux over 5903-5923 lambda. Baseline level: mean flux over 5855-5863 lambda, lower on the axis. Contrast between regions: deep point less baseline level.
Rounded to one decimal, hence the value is -0.7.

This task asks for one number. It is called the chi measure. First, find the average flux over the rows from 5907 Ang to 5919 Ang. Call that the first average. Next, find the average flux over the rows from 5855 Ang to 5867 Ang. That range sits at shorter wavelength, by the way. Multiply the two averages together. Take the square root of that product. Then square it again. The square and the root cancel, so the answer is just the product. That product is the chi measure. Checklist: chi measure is 117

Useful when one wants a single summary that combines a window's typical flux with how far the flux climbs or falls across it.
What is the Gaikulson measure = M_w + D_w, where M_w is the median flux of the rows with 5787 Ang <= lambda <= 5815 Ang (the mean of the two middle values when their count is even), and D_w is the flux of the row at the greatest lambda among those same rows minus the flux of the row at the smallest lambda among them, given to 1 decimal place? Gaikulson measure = 11.2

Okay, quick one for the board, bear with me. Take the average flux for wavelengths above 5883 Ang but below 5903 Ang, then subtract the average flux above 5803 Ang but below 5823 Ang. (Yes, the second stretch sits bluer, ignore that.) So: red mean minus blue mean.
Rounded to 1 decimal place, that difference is -0.3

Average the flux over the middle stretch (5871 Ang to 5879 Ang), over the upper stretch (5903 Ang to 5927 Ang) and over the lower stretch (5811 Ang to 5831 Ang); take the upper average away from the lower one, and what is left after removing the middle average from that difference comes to -12.5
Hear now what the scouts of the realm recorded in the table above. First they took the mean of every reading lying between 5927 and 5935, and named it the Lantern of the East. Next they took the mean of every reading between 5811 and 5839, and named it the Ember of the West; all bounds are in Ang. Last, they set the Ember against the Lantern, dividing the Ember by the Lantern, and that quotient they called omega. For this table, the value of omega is 1.00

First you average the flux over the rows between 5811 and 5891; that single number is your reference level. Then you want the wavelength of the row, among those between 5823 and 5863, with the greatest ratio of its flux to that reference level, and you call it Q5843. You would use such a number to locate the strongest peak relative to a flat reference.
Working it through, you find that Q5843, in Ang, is 5849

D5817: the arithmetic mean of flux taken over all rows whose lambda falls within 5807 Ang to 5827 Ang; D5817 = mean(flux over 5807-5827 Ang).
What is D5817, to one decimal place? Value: 11.0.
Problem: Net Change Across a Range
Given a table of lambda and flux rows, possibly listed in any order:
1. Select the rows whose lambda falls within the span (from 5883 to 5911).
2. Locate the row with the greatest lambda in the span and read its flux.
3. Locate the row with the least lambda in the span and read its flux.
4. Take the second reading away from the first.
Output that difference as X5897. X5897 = -0.7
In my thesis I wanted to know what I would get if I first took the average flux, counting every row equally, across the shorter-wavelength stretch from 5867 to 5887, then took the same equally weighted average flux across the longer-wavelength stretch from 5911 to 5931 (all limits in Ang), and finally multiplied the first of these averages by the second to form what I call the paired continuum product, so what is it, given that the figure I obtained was 131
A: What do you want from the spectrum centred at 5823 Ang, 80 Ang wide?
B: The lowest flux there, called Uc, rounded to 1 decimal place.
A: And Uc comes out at 10.5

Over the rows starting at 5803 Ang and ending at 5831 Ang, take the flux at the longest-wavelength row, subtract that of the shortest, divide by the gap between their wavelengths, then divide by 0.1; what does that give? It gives -0.3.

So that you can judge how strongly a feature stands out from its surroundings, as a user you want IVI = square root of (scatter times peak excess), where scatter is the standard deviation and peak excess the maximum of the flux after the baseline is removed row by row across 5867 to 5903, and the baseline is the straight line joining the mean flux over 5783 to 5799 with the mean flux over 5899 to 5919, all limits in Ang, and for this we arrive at 1.0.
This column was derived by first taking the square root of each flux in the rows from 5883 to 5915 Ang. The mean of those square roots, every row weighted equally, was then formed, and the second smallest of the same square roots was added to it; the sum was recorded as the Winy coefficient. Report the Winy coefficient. 6.51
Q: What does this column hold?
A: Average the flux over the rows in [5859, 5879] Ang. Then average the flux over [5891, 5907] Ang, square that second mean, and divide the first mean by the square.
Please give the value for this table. 0.103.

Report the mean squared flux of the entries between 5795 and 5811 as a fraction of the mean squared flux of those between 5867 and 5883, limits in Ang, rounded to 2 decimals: 0.93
